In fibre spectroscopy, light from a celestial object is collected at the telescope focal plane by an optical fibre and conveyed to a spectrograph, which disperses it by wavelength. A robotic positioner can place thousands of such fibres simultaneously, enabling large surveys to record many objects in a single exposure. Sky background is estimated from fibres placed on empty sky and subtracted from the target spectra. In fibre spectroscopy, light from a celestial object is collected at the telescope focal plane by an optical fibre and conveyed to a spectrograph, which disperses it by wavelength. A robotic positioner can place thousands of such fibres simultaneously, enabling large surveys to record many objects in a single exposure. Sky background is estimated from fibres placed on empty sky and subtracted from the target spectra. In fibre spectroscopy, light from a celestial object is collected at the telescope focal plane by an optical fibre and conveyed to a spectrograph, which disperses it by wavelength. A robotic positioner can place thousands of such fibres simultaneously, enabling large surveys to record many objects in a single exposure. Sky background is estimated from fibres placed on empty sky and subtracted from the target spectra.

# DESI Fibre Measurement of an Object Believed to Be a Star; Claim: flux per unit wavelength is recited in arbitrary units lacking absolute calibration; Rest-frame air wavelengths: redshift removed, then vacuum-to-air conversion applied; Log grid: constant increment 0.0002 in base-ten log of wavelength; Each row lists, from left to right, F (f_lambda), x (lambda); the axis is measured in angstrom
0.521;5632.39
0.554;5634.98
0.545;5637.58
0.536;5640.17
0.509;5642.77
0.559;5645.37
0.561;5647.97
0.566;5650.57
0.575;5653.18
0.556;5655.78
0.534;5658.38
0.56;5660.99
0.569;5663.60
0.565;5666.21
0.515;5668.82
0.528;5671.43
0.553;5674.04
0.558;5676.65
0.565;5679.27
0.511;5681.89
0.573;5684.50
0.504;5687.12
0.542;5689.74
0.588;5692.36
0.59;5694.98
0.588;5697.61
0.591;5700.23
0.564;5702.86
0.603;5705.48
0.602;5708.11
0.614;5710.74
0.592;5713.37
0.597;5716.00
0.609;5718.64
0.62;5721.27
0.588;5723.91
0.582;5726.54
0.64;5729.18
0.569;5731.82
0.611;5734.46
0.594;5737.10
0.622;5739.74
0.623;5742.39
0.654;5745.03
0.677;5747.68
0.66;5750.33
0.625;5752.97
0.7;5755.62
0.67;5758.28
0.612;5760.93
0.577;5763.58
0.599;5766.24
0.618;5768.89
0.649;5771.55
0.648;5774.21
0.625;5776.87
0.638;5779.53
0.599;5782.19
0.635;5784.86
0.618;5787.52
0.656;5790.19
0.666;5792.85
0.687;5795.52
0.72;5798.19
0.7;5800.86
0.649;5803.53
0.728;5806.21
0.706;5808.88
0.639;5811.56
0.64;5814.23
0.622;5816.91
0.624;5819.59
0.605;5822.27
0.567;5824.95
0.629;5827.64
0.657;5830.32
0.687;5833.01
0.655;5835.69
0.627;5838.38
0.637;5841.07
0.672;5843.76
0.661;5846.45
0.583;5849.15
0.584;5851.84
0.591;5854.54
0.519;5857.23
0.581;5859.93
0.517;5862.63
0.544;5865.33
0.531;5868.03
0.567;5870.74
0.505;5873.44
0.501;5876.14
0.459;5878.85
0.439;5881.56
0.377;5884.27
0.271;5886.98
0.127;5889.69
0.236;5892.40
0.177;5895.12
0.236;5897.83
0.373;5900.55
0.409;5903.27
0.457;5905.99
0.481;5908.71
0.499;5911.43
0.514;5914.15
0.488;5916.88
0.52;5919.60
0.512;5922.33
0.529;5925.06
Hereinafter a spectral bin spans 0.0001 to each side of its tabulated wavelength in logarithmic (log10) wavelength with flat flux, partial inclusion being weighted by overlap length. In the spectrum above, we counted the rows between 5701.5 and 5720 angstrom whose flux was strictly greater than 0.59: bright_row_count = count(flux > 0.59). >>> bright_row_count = 6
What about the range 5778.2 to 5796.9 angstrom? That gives 7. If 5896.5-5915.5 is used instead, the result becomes 0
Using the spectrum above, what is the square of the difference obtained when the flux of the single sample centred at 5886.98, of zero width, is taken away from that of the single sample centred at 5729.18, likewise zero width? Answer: 0.14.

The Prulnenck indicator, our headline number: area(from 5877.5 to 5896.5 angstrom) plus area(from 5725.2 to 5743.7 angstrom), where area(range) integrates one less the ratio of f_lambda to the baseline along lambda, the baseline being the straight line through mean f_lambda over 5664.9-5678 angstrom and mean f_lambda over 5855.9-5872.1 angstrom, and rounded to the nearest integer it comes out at 6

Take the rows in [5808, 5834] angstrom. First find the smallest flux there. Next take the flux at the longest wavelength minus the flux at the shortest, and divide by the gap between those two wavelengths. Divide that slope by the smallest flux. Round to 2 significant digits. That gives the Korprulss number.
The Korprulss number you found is -0.0014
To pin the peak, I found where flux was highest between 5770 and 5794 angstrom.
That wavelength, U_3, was 5792.85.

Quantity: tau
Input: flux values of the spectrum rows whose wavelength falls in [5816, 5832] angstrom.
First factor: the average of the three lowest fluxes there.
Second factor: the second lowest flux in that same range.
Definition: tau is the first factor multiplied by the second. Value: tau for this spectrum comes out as 0.36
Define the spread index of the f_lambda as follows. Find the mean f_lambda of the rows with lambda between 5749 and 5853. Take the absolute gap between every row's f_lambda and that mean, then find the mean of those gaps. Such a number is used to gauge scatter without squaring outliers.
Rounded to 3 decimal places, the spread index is 0.031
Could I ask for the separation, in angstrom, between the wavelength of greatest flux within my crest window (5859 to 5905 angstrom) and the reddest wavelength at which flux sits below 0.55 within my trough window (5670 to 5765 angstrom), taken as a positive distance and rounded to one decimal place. 170.2 angstrom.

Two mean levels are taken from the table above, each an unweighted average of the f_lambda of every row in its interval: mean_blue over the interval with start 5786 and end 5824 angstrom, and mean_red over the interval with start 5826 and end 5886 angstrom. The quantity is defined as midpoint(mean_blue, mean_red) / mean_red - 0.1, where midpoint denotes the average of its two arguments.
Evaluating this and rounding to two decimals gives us 0.98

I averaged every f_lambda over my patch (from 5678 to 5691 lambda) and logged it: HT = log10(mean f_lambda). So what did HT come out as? -0.27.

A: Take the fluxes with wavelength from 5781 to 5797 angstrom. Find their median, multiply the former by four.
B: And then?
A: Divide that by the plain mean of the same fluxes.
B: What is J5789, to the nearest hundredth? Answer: 4.01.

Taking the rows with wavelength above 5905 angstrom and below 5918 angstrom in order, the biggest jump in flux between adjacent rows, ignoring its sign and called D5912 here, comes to 0.026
